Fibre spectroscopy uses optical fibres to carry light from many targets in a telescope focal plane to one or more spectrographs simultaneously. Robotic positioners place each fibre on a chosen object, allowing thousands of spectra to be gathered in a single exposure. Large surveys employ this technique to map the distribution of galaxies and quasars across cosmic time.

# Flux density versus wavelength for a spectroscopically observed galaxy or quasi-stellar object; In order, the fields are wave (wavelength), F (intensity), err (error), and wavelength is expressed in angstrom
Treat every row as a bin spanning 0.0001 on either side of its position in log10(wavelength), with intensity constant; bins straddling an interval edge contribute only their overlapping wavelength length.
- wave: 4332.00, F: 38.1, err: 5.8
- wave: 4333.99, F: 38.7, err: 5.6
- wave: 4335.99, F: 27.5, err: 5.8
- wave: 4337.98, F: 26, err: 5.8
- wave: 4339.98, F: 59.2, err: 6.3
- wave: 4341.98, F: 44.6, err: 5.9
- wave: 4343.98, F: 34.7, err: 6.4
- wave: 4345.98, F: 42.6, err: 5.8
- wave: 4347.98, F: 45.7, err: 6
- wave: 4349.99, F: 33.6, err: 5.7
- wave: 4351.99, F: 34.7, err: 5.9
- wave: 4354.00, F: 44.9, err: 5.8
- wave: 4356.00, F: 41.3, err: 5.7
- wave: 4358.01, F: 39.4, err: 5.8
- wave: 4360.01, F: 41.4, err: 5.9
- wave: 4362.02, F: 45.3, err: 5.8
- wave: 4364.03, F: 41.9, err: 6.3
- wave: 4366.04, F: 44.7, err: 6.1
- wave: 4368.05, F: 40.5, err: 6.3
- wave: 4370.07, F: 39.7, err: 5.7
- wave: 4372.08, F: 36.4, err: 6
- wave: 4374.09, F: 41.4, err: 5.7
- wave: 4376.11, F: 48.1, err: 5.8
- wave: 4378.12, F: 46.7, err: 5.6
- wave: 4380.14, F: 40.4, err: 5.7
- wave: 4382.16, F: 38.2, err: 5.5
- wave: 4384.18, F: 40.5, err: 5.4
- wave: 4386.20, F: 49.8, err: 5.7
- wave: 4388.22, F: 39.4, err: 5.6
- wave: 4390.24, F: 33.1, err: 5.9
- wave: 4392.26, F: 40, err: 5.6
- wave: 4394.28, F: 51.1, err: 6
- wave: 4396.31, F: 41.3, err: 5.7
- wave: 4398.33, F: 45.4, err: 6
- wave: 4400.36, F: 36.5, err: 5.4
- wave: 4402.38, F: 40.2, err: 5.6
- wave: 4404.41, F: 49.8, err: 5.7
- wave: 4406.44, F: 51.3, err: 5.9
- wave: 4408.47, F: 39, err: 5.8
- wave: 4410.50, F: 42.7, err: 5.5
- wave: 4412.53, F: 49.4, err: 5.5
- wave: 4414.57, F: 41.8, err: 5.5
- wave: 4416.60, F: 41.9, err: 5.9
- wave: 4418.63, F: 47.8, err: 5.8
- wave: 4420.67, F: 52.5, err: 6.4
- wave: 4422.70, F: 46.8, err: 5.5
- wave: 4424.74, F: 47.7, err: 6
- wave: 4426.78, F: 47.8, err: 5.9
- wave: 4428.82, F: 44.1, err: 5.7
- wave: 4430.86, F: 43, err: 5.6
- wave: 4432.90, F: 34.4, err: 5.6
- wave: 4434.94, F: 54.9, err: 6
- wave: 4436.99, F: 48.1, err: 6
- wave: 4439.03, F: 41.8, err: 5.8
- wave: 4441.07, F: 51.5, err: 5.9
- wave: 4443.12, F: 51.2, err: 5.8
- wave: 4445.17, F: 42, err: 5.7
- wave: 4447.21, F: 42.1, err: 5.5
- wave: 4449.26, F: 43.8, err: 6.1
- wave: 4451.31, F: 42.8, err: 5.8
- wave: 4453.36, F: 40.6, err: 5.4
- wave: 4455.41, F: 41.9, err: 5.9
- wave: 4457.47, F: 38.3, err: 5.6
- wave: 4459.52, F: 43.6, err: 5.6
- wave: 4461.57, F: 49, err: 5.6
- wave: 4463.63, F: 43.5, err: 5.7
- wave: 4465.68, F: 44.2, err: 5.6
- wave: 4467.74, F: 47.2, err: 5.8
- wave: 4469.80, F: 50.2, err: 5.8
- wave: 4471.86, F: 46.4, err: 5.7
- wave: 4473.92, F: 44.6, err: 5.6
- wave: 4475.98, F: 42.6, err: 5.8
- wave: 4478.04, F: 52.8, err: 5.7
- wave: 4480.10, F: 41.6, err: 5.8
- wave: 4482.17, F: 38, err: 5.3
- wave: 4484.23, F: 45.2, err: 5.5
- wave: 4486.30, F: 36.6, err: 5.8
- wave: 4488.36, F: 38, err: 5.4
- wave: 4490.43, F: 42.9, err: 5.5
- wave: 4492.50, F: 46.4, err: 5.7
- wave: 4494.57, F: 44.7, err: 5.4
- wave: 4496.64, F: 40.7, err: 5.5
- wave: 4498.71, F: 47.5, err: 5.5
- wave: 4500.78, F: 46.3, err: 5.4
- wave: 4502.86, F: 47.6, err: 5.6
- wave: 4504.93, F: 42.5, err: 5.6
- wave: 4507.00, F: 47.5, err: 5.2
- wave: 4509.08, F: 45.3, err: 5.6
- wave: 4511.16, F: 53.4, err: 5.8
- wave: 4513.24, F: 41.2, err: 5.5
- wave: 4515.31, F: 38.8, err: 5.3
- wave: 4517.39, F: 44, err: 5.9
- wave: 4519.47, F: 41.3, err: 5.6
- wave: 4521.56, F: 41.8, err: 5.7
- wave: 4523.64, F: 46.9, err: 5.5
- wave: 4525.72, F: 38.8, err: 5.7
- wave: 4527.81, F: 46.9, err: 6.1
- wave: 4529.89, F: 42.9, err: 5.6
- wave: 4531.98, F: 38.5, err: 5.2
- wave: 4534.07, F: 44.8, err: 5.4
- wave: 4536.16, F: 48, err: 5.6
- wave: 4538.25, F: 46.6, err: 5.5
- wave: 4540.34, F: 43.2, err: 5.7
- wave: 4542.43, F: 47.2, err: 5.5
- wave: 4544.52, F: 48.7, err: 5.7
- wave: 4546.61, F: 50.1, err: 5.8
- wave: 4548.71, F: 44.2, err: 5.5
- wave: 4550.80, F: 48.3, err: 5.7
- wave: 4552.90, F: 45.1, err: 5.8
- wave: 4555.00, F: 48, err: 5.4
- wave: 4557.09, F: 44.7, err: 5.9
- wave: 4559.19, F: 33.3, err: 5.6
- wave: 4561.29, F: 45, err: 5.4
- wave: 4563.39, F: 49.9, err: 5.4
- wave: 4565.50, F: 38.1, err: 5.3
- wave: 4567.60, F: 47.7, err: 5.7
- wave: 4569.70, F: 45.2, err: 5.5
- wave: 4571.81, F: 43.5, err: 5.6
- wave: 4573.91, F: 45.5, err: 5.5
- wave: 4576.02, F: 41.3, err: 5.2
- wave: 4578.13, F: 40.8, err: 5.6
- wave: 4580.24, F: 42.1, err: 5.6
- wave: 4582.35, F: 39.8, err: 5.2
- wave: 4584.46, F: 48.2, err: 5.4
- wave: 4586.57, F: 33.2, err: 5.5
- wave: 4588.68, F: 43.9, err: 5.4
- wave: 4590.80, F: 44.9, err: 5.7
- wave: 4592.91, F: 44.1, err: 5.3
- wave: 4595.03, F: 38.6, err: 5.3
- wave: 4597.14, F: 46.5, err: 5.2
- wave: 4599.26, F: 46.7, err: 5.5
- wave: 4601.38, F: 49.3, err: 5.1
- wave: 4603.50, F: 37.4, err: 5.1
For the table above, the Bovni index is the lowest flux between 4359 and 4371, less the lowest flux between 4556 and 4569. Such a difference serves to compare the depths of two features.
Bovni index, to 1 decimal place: 6.4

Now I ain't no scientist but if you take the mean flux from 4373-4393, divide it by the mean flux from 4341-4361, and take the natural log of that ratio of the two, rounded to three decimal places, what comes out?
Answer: 0.036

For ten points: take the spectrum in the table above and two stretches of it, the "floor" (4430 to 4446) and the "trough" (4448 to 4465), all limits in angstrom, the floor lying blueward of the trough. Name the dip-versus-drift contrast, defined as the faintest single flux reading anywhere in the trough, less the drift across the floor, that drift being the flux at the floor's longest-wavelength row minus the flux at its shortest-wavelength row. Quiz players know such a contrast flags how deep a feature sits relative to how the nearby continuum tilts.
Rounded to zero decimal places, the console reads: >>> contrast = 39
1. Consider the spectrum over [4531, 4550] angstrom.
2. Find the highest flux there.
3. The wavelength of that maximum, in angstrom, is 4546.61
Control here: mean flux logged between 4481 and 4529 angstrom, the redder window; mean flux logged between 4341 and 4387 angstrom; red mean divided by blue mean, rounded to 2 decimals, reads 1.05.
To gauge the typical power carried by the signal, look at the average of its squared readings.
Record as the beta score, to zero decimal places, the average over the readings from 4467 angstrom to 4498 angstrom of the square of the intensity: 1943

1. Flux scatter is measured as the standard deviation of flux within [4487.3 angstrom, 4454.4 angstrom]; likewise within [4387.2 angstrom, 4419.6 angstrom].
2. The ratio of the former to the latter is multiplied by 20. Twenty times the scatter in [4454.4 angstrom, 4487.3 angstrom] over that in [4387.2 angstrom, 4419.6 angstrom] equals 16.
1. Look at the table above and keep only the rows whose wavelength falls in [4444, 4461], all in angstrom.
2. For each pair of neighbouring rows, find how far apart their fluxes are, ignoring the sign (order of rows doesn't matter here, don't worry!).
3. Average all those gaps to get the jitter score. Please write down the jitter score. 2.2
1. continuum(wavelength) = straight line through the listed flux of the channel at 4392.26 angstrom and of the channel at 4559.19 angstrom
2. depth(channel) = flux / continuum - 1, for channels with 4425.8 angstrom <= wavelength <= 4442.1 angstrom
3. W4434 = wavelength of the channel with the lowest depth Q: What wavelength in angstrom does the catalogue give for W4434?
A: 4432.90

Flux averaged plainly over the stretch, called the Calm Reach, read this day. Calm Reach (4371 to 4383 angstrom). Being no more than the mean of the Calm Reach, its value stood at 41.9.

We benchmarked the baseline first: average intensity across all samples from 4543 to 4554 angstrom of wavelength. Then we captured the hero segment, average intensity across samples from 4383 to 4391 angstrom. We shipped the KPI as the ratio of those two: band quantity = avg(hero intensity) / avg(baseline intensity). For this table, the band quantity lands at 0.86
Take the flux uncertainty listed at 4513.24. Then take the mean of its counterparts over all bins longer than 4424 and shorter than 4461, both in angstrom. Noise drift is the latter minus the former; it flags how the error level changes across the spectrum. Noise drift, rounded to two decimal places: 0.27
